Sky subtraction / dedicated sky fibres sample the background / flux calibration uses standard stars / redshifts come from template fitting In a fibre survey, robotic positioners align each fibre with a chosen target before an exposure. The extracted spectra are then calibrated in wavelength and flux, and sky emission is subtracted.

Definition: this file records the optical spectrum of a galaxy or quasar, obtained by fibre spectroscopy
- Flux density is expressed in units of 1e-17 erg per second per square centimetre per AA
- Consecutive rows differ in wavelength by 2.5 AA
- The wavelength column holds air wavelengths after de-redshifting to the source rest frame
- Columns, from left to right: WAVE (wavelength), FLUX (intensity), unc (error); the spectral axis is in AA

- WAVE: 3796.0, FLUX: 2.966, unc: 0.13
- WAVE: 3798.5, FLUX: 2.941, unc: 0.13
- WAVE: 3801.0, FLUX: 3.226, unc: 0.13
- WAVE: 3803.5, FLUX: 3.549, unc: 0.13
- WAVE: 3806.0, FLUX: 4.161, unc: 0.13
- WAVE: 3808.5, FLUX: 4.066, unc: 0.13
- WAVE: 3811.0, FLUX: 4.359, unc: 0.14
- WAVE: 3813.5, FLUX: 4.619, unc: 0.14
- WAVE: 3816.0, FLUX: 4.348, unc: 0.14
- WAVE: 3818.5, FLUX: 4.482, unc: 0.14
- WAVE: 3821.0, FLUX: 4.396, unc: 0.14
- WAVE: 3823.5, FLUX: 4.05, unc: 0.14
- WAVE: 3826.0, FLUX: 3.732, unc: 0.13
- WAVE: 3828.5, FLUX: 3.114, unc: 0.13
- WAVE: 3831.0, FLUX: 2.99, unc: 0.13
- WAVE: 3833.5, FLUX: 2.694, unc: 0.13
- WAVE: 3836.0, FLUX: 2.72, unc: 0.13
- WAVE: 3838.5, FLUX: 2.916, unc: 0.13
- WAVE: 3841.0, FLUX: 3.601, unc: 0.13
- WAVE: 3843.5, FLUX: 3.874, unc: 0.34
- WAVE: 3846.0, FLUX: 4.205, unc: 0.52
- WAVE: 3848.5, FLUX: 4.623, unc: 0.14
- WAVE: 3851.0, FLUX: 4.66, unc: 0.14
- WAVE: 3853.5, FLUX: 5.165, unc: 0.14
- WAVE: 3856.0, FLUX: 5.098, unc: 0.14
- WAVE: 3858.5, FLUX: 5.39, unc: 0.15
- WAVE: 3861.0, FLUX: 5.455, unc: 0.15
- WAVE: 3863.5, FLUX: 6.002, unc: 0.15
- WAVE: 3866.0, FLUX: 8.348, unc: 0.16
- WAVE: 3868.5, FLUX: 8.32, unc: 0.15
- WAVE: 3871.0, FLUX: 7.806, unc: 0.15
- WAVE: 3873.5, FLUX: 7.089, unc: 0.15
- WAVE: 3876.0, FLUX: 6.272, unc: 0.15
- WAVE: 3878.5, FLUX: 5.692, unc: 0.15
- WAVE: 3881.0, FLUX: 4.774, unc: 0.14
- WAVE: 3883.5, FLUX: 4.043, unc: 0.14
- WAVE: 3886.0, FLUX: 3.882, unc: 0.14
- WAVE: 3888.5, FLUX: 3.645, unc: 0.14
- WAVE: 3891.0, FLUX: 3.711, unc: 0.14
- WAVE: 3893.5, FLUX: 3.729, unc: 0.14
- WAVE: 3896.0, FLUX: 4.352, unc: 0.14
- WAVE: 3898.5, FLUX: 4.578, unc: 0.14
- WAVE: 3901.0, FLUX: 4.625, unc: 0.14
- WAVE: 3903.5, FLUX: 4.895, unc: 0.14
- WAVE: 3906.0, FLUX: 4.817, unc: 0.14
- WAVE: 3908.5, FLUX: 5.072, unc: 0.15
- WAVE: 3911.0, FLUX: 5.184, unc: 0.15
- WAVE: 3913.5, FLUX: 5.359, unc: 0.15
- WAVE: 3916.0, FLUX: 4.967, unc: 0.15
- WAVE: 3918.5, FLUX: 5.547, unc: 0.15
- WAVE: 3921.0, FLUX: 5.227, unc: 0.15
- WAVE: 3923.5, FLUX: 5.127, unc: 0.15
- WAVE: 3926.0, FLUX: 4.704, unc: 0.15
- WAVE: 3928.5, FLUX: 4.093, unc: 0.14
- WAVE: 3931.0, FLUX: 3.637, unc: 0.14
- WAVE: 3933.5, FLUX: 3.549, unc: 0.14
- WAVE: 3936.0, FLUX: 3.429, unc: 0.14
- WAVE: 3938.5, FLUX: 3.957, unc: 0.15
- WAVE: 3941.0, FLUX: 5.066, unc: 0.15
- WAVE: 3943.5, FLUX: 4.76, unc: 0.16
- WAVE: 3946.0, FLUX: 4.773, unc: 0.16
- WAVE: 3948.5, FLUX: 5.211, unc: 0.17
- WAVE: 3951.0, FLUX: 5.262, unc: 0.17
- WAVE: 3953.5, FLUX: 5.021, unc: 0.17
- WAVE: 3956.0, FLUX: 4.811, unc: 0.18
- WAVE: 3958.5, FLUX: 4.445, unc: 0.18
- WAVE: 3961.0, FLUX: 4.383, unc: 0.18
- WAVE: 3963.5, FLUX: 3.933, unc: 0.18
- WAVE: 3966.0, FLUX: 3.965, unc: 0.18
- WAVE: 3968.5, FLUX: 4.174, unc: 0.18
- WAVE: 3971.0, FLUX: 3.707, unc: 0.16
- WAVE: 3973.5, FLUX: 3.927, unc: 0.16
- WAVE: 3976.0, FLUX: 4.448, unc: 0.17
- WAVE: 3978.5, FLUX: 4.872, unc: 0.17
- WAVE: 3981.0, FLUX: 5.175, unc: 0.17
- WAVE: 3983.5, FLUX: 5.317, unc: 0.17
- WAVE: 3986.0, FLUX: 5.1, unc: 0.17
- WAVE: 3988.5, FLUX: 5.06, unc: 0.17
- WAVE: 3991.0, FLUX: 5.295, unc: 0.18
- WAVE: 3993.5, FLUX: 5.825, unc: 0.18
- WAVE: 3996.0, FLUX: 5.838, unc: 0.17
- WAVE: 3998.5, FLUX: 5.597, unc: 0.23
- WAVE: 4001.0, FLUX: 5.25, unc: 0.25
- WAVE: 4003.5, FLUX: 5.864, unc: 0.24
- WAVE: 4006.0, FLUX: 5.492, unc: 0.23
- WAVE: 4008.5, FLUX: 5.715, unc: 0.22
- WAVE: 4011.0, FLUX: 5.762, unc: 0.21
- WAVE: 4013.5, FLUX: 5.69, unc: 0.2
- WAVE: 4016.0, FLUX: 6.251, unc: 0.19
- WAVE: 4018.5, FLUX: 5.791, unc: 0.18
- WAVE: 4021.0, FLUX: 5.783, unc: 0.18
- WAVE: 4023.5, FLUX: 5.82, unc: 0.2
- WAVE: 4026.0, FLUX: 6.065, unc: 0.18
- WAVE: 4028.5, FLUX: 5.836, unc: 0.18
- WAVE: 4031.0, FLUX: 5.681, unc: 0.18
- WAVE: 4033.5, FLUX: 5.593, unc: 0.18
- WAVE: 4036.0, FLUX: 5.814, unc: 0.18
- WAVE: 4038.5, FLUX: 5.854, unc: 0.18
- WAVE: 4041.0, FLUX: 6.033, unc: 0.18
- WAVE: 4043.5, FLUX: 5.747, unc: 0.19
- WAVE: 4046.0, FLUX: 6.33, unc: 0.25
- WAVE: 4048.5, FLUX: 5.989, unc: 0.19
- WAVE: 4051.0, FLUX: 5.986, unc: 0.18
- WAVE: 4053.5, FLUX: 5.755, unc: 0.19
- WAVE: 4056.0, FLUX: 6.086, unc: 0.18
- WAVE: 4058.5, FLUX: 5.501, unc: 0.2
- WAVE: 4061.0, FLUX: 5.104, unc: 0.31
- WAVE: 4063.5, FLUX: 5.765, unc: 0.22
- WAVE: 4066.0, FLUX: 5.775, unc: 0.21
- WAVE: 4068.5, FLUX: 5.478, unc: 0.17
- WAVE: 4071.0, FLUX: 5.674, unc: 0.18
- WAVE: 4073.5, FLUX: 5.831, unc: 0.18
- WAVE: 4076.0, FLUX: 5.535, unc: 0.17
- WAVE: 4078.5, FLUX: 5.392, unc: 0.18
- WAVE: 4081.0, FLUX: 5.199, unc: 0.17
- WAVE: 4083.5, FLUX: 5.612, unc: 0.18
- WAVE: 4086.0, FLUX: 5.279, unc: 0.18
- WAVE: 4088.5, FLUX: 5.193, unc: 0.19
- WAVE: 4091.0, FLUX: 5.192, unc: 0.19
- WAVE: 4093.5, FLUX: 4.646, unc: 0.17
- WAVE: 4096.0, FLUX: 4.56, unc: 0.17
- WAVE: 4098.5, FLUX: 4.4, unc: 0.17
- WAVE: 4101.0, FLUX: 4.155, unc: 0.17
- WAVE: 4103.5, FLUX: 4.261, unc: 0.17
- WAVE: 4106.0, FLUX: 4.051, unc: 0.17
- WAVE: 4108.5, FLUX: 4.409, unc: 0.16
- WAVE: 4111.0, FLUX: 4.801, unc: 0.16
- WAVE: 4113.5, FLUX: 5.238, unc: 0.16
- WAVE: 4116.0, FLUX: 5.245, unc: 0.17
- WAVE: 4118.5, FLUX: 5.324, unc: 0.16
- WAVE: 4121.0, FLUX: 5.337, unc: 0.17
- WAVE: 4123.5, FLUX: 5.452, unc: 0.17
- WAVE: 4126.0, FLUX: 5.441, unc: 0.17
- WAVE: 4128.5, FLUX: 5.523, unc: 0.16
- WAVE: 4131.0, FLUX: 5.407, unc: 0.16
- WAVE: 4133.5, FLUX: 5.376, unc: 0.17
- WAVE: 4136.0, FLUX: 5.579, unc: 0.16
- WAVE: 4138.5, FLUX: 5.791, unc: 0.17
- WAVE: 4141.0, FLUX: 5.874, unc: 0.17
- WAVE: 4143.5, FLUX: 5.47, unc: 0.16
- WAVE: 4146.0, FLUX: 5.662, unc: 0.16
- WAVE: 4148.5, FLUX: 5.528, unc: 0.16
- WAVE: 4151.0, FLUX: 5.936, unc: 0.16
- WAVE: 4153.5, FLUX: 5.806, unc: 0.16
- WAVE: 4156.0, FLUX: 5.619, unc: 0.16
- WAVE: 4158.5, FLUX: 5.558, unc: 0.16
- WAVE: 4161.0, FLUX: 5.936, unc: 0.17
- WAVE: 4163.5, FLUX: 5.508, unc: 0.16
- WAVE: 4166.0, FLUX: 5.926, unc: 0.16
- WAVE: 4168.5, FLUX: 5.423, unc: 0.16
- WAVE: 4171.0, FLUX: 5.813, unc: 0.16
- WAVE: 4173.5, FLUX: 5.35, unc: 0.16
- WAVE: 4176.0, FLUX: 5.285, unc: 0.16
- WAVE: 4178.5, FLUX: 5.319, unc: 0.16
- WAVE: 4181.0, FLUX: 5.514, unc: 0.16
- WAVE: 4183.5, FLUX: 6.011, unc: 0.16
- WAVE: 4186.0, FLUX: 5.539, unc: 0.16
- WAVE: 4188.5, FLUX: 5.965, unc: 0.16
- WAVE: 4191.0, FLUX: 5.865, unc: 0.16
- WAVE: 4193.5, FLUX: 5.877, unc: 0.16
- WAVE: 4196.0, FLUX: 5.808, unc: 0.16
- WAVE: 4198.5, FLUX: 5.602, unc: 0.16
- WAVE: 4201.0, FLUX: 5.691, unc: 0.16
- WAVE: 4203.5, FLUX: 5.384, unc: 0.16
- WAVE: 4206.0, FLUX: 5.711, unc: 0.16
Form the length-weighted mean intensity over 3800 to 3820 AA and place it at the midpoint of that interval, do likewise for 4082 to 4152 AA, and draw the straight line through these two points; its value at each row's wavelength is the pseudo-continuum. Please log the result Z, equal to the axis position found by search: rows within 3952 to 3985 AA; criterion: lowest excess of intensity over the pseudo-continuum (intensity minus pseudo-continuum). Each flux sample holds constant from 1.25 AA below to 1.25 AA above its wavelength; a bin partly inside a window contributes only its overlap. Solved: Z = 3971.0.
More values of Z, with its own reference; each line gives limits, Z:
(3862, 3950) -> 3936.0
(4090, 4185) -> 4106.0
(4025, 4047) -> 4033.5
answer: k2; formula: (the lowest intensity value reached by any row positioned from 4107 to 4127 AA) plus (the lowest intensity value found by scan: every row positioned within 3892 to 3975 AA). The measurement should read 7.8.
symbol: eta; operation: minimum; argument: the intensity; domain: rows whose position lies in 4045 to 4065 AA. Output 5.104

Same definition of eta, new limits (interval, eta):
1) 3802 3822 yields 3.549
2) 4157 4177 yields 5.285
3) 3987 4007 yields 5.06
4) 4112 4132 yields 5.238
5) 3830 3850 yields 2.694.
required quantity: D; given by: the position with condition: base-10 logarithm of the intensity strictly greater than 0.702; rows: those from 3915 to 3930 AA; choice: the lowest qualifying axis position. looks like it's 3918.5 AA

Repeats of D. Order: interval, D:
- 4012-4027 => 4013.5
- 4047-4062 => 4048.5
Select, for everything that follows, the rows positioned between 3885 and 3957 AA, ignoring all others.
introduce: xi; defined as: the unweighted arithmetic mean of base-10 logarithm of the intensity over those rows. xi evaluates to 0.657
